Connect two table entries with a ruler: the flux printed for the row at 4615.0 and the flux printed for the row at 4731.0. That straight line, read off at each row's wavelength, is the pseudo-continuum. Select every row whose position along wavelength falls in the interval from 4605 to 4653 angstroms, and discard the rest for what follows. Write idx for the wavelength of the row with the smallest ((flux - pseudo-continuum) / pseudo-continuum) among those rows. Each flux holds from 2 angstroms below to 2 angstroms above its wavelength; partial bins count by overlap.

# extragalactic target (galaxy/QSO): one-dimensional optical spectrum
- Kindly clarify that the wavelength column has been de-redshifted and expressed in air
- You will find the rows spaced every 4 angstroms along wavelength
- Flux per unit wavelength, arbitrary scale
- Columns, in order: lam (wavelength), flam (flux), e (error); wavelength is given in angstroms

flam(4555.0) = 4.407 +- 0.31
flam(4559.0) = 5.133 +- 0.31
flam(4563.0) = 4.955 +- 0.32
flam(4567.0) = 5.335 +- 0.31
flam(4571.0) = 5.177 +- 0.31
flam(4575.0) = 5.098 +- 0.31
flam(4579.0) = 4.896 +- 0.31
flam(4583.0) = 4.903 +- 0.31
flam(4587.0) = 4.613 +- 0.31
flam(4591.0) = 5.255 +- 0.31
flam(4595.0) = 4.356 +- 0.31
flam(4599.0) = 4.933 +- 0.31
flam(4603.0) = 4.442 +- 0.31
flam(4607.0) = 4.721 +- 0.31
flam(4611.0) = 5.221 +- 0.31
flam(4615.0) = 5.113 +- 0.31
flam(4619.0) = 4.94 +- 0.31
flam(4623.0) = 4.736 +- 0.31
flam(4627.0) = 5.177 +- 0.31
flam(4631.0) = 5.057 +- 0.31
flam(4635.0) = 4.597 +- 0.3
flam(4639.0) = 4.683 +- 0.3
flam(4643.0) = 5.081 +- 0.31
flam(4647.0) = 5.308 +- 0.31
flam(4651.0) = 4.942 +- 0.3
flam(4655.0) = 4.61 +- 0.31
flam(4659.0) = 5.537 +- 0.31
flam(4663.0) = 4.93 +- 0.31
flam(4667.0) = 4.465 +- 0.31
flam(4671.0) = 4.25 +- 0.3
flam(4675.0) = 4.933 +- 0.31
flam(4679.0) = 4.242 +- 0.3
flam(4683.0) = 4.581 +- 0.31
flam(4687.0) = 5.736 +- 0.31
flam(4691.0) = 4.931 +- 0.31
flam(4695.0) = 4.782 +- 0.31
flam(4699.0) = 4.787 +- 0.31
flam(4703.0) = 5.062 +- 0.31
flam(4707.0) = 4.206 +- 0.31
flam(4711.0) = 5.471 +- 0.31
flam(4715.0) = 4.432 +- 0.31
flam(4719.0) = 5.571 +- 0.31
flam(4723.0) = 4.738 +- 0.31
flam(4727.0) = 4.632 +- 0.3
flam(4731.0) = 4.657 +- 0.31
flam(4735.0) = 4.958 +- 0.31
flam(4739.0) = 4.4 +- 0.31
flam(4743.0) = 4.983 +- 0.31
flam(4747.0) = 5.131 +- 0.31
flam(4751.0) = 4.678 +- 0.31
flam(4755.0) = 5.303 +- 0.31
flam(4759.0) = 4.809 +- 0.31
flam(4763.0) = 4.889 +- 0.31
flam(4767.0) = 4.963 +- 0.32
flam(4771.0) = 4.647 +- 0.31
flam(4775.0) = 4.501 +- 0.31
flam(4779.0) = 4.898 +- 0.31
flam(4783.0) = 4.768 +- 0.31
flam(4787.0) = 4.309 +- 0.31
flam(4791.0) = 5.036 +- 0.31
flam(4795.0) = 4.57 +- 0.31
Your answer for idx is 4635.0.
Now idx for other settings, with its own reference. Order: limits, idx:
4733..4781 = 4739.0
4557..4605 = 4595.0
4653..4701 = 4671.0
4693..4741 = 4707.0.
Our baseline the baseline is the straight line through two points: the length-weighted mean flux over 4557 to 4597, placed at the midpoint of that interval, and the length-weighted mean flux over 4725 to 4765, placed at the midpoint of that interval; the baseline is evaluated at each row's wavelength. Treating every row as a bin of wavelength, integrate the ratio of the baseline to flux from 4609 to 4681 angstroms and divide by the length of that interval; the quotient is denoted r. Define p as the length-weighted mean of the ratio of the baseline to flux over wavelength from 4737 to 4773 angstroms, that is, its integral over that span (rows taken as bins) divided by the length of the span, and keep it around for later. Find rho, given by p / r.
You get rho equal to 0.98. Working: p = 1.00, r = 1.01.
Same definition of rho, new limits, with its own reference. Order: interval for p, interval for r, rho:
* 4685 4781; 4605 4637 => 1.00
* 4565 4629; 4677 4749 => 1.00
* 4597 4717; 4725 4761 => 1.01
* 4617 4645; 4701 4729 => 1.00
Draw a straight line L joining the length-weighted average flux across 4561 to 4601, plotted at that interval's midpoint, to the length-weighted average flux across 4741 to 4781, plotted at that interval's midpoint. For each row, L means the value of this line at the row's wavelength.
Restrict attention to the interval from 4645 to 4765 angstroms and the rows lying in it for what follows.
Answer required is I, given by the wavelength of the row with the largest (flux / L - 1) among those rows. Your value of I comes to 4687.0 angstroms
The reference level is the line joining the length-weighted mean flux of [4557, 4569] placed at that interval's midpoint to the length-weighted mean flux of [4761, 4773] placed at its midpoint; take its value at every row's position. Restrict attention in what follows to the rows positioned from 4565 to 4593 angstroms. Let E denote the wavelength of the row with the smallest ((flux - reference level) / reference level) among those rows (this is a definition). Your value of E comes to 4587.0 angstroms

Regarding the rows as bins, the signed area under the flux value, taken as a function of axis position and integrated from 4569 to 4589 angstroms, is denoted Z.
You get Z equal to 99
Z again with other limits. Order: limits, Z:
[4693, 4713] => 97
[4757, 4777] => 95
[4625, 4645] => 98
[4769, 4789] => 92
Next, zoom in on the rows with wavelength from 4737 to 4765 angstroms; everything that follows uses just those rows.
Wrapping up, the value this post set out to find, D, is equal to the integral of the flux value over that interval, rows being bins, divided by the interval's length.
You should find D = 4.88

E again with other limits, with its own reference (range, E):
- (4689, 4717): 4707.0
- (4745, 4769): 4751.0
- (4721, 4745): 4739.0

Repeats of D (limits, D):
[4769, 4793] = 4.69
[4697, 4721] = 4.92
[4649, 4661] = 5.03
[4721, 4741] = 4.68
